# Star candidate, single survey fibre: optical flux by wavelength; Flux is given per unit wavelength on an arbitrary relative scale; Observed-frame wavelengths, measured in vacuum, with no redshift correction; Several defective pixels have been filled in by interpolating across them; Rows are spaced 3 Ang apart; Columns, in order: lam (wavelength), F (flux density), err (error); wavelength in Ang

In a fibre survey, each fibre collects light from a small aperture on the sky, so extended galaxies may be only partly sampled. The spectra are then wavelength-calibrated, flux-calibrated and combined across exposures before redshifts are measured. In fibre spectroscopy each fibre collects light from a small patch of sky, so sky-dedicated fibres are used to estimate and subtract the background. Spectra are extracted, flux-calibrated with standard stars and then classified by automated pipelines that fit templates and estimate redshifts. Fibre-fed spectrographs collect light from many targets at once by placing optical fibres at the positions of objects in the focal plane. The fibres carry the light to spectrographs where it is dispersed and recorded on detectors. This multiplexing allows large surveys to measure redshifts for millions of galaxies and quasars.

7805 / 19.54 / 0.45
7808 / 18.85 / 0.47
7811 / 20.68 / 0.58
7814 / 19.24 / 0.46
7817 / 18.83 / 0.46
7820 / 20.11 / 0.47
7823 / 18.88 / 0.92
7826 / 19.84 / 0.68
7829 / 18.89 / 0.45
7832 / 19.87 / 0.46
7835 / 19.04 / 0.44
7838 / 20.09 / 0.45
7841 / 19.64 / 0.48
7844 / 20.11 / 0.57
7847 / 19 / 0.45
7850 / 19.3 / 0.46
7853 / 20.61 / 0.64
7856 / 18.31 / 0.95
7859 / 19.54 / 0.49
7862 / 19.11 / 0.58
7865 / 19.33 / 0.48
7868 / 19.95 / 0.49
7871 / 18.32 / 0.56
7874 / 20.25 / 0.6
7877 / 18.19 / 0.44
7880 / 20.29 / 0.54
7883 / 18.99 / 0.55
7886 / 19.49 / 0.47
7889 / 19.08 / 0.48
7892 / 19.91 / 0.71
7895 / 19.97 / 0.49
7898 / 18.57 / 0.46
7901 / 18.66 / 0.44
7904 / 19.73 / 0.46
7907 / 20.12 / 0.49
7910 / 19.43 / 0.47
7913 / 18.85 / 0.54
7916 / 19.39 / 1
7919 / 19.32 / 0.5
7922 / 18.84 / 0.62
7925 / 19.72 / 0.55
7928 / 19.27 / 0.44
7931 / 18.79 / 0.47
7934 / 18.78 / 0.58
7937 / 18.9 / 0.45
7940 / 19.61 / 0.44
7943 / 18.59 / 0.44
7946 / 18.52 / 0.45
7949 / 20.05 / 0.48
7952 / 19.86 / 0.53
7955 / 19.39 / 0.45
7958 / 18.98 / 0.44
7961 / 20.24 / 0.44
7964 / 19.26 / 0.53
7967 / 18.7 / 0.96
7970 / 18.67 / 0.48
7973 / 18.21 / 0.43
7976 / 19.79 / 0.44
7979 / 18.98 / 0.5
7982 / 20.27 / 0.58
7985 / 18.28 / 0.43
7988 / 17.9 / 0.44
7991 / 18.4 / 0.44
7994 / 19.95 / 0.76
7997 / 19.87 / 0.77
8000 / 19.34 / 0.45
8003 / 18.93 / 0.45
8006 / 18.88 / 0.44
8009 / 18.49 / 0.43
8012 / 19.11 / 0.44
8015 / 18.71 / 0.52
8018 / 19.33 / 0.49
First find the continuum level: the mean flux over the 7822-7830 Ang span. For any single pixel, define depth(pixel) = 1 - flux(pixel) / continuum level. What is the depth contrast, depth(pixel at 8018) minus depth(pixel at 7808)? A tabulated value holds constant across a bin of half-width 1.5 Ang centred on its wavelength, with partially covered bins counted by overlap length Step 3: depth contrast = -0.02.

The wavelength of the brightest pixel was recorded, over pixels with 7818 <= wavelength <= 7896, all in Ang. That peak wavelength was 7853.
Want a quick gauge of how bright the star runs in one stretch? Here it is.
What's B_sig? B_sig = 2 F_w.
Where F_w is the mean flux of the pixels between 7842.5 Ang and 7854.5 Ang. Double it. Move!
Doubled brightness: 39.51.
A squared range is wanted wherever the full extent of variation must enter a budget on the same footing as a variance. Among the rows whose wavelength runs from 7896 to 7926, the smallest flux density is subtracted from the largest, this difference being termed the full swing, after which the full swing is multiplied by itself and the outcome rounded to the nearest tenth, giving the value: 2.4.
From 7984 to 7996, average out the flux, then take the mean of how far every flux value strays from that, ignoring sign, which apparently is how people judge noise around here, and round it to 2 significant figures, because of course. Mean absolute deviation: 0.66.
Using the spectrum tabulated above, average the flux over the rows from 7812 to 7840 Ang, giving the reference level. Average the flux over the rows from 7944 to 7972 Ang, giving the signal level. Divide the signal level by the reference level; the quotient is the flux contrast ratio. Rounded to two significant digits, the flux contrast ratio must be 0.99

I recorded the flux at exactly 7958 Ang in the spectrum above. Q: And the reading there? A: 18.98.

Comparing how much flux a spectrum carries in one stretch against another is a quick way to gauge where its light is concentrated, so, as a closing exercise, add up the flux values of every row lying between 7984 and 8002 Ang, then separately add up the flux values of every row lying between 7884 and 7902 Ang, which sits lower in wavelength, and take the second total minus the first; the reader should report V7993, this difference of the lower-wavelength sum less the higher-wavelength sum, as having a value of 1.9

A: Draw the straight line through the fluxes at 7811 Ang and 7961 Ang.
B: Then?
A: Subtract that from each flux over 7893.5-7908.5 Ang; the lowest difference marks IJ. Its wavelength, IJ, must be 7898 Ang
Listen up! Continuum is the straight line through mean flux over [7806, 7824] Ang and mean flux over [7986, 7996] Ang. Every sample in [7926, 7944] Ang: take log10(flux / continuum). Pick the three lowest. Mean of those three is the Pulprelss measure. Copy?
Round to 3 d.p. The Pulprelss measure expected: -0.006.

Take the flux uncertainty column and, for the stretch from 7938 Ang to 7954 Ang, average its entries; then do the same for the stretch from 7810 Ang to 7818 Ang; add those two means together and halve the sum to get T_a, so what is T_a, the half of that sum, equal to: 0.48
